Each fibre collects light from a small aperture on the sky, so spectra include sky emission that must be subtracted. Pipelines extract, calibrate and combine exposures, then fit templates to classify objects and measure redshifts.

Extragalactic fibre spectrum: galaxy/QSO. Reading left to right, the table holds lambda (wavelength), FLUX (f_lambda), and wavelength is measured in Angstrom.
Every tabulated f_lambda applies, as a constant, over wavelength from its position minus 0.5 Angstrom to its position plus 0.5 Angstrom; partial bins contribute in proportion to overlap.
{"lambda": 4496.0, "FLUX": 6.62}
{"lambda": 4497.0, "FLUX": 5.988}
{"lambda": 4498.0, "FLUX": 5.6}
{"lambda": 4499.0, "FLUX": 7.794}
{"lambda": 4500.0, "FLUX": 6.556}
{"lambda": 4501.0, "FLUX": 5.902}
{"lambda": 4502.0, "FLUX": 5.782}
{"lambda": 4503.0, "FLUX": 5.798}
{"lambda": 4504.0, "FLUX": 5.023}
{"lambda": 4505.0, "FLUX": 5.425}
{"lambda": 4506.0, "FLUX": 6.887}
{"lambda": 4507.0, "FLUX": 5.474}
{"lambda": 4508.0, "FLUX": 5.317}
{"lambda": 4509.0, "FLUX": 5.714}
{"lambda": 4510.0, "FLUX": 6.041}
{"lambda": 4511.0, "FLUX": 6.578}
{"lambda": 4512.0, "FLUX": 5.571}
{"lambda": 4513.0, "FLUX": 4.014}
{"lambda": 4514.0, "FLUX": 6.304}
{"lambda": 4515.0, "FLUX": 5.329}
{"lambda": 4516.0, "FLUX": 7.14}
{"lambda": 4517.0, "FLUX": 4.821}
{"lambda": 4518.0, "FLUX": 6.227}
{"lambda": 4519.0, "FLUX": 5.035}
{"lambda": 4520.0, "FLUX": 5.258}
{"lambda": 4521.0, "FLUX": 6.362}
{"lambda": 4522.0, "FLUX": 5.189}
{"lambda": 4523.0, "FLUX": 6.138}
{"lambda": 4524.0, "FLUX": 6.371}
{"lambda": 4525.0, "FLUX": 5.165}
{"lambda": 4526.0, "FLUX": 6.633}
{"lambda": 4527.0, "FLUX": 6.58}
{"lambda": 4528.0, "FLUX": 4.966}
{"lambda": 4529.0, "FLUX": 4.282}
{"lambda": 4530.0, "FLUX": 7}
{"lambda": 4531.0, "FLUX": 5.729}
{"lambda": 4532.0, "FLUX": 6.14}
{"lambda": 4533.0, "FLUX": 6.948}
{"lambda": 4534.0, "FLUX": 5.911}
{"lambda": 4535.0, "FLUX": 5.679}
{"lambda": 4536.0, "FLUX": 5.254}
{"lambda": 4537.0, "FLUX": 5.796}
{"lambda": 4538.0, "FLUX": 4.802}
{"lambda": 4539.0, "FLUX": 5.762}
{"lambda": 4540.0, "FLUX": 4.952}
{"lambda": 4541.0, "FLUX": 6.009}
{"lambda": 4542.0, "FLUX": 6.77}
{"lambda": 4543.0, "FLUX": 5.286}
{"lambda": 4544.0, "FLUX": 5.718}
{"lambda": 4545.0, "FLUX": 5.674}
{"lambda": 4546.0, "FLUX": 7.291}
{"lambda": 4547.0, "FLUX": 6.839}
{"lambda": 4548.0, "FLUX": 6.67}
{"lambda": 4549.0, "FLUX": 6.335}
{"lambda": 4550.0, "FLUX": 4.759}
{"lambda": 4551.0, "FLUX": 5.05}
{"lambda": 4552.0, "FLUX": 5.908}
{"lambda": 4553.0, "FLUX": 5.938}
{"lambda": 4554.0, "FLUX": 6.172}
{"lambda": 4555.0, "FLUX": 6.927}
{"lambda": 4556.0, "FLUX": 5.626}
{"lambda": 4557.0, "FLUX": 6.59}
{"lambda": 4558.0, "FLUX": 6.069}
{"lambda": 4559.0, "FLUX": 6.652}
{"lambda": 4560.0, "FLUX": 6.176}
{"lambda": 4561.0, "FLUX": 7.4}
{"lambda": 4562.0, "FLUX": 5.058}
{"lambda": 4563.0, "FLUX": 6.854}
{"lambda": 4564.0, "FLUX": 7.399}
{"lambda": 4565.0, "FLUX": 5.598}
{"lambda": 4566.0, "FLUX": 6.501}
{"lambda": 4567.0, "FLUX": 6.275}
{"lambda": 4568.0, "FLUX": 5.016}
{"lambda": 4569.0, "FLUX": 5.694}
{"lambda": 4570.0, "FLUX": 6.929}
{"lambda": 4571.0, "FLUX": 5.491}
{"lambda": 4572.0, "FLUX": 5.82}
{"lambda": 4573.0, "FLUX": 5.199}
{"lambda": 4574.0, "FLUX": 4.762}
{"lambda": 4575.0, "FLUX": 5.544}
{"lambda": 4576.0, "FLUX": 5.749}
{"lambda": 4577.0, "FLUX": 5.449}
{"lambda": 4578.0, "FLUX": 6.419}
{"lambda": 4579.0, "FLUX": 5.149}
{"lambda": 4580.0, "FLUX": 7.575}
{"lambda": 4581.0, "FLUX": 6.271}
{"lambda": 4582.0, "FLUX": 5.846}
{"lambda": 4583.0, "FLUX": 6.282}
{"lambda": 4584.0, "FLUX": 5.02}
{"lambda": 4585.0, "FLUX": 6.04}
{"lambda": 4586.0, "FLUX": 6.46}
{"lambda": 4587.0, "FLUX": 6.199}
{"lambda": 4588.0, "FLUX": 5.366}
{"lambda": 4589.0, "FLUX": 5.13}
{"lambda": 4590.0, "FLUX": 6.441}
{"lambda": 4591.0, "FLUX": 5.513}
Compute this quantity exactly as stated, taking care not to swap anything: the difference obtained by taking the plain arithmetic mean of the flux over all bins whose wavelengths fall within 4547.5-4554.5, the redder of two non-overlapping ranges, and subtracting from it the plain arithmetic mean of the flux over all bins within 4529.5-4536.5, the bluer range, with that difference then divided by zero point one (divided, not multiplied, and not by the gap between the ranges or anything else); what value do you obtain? -2.6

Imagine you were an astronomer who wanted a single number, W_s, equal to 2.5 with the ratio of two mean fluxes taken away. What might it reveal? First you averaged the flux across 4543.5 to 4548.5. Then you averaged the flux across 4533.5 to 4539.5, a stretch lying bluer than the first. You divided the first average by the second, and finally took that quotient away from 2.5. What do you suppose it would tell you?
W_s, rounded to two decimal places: 1.34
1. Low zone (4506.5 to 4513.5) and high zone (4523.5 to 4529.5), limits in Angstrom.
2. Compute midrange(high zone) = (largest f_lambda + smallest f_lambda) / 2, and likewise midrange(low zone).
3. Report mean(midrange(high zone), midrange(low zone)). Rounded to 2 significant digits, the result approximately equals 5.4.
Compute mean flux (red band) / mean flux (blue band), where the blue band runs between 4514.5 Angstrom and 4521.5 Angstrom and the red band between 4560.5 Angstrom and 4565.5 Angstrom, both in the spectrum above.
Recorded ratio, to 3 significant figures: 1.13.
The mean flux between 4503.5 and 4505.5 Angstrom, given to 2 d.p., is 5.22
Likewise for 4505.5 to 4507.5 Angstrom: 6.18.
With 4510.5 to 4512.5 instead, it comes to 6.07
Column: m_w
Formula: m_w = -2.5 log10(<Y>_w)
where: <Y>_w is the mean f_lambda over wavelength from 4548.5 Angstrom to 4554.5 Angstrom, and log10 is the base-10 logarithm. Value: -1.89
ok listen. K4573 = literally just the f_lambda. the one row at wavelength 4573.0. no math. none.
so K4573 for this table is 5.199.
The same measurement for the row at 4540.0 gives 4.952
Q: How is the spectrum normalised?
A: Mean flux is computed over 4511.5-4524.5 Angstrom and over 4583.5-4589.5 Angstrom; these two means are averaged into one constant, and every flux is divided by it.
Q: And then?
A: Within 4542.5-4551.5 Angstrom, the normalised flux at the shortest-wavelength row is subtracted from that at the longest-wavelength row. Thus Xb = -0.04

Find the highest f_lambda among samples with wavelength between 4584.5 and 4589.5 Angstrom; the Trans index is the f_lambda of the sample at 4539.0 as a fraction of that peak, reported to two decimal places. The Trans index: 0.89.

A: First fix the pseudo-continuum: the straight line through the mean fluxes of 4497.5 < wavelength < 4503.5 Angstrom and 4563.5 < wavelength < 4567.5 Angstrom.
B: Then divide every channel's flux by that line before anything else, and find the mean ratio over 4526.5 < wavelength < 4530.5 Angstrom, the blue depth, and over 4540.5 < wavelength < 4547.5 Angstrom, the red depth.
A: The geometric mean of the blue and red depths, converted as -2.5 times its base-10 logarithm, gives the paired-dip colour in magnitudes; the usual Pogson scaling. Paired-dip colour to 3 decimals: 0.069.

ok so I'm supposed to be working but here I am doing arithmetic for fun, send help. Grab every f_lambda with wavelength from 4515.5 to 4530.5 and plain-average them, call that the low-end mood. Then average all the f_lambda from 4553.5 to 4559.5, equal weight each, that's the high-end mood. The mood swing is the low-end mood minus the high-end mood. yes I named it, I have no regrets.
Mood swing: -0.5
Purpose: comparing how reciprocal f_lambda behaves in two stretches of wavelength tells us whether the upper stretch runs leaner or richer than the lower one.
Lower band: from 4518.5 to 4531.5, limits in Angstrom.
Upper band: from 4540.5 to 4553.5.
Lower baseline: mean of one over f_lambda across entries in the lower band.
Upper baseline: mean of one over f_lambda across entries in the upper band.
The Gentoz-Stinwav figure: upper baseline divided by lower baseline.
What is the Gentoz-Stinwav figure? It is 0.95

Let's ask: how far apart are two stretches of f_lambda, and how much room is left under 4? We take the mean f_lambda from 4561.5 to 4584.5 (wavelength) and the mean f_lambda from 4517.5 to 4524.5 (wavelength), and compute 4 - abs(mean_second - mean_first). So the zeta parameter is 3.89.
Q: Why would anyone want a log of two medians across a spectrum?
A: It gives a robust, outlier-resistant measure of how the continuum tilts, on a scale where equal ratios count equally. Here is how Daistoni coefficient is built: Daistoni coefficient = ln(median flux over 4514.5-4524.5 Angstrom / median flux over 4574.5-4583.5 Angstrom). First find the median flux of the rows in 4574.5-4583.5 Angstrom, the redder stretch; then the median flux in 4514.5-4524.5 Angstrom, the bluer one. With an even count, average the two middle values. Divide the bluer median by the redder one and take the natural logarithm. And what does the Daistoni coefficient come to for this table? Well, -0.02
